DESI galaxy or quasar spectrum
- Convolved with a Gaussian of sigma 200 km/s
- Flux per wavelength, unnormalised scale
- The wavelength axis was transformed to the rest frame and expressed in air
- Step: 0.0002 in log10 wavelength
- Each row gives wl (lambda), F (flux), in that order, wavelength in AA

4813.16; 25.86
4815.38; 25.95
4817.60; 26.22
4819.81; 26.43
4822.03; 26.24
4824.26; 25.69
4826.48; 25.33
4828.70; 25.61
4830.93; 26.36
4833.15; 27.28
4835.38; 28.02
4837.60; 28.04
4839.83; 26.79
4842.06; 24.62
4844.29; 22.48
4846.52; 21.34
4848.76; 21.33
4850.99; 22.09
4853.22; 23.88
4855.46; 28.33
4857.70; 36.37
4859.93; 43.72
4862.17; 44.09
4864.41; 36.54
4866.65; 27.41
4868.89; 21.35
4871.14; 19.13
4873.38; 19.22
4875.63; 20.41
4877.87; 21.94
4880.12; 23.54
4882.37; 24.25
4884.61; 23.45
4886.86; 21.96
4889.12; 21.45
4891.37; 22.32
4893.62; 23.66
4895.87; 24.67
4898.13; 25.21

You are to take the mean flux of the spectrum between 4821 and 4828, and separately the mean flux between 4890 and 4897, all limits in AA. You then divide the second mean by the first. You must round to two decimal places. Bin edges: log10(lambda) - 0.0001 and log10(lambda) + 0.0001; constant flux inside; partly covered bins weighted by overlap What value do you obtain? 0.91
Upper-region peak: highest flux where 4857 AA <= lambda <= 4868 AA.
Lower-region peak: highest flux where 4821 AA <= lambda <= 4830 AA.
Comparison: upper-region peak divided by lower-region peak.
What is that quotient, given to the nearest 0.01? 1.68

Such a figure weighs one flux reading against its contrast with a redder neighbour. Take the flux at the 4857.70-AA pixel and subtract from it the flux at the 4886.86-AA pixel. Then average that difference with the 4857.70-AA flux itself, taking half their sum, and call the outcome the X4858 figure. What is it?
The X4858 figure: 25.4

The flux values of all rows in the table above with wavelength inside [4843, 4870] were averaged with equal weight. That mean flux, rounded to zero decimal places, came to 29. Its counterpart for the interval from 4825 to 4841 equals 27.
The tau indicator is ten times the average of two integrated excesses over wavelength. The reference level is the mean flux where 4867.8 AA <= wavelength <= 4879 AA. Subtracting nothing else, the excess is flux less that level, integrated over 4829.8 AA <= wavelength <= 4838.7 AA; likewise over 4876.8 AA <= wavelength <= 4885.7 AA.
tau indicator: 442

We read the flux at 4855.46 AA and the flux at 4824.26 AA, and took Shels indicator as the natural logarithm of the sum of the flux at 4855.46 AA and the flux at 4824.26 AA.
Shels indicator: 3.99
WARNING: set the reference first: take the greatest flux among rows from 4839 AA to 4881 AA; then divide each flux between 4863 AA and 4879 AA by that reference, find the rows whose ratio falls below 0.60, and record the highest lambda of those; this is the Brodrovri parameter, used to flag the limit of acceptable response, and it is 4877.87 AA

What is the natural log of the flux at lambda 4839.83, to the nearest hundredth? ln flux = 3.29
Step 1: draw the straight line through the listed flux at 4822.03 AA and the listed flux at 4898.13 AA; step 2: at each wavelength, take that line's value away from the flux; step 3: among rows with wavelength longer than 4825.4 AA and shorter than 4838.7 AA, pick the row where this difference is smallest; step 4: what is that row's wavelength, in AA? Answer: 4826.48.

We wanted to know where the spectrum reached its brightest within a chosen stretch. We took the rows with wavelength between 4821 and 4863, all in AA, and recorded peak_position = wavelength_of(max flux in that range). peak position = 4862.17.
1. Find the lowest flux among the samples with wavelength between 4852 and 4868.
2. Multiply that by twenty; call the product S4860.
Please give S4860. 478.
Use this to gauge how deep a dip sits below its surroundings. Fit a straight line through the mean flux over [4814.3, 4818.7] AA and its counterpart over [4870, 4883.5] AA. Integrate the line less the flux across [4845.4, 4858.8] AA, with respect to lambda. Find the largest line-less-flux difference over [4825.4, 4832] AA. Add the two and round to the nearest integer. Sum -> -30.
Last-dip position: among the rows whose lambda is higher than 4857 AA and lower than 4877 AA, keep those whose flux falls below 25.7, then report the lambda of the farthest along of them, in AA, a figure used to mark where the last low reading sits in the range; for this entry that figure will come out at 4875.63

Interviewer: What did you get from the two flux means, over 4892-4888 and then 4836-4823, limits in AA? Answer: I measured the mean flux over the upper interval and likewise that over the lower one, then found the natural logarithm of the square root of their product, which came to 3.18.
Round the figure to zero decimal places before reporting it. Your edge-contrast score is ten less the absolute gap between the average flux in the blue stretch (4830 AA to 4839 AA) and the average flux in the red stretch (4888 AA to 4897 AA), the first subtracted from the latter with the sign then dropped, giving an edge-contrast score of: 6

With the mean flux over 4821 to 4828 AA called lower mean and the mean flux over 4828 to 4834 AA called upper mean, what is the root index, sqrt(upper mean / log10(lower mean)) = 4.33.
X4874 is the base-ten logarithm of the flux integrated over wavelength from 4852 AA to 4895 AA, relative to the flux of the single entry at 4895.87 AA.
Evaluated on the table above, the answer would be 1.66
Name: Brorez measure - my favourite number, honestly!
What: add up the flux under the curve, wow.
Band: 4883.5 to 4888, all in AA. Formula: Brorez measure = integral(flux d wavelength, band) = 102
